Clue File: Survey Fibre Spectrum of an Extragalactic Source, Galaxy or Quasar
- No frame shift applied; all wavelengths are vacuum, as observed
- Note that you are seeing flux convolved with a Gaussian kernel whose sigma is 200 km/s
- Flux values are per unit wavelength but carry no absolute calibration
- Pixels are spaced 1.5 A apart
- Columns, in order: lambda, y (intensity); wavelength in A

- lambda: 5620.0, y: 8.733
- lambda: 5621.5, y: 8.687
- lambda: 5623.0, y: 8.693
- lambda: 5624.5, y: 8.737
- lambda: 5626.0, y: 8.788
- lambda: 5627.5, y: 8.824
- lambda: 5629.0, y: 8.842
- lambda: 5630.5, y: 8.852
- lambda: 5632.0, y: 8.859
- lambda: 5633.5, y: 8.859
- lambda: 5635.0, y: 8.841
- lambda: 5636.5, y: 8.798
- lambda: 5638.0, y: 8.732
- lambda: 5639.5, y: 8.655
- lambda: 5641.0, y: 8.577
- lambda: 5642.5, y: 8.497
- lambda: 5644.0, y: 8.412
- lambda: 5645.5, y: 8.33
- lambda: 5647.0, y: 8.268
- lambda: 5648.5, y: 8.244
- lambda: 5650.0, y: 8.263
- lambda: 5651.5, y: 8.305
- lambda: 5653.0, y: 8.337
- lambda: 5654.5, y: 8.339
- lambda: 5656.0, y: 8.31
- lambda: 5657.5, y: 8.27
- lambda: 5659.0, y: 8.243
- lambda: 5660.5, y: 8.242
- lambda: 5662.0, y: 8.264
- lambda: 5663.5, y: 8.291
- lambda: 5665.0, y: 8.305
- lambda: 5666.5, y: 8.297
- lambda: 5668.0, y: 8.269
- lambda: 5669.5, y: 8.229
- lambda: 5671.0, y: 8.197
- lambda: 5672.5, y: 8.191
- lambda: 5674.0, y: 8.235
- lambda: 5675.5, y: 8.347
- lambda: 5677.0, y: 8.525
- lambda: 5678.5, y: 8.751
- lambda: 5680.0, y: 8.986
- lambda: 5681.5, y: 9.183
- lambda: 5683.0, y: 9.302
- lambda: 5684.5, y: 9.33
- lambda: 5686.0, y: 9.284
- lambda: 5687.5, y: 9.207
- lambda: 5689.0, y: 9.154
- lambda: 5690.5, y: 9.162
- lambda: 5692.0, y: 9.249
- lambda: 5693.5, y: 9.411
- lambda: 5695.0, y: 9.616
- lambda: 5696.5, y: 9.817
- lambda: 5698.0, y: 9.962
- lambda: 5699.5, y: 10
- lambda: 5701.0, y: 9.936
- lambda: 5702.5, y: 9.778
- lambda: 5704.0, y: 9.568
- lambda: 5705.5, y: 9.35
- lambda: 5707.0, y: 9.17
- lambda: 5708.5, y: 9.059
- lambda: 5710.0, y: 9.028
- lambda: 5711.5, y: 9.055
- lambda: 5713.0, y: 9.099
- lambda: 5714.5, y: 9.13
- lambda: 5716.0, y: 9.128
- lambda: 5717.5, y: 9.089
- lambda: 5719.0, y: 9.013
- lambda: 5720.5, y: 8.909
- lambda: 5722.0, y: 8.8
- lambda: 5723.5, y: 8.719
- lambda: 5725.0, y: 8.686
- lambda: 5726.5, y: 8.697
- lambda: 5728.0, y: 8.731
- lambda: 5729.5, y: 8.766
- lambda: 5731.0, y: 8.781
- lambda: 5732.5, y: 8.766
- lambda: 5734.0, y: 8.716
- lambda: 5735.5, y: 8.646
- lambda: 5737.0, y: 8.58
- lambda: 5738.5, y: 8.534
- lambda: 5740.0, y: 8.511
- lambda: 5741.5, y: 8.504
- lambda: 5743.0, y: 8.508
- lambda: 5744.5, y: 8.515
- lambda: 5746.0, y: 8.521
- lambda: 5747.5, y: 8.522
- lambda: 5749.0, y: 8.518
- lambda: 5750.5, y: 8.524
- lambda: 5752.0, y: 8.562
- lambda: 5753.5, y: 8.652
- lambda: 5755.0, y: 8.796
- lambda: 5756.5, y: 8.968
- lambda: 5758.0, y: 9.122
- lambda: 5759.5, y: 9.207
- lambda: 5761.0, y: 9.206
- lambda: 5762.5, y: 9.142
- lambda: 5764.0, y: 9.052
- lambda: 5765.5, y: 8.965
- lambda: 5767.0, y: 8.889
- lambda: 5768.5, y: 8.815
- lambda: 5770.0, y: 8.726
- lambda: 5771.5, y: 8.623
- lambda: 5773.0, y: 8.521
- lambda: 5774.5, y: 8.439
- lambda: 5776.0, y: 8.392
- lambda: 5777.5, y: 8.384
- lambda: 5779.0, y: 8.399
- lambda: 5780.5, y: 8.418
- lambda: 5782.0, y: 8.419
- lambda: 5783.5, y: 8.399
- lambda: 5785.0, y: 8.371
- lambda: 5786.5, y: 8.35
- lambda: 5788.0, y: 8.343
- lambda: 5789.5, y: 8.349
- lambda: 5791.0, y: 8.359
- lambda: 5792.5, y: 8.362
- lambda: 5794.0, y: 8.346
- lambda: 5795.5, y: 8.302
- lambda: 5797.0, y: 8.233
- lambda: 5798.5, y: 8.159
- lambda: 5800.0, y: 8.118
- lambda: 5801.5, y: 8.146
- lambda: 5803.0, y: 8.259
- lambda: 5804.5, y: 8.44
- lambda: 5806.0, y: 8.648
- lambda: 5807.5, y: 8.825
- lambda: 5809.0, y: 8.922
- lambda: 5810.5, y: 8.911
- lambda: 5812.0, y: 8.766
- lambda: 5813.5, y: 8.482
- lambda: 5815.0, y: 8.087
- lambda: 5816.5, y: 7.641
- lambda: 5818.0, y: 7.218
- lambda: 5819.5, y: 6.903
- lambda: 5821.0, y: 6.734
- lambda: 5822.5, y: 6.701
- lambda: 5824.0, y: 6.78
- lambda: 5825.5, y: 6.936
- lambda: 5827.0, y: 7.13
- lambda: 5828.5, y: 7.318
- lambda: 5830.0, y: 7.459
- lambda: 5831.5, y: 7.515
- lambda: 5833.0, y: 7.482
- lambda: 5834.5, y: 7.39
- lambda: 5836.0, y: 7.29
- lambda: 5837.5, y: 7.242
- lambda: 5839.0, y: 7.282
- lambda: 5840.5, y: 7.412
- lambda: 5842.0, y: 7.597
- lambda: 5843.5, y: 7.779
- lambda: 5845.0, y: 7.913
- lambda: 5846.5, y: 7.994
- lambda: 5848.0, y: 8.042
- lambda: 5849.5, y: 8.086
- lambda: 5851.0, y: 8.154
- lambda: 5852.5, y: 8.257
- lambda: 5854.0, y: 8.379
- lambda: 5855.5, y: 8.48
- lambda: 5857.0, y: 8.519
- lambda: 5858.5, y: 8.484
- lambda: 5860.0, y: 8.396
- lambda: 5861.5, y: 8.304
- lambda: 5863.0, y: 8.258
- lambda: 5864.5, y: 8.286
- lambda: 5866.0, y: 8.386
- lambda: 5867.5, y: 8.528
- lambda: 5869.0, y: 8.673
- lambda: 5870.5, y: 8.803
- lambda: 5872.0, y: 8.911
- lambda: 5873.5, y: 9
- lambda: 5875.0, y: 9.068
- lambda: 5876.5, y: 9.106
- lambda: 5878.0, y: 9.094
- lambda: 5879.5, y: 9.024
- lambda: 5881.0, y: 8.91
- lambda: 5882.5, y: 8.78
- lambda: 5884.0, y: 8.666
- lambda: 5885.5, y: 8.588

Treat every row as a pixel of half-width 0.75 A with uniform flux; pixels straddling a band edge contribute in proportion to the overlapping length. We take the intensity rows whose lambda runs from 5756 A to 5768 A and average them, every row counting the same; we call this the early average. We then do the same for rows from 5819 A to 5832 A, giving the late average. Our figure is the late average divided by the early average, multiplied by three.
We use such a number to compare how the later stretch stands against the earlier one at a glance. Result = 2.3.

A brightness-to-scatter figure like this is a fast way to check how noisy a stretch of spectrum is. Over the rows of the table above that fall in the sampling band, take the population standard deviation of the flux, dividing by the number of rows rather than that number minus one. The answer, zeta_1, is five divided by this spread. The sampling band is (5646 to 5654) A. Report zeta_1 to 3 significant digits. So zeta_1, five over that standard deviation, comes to 150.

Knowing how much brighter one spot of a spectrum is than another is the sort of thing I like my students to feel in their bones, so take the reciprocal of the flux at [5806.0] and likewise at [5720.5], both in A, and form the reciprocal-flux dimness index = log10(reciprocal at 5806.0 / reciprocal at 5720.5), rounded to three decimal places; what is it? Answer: 0.013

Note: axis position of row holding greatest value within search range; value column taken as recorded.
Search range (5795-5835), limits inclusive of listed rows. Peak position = 5809.0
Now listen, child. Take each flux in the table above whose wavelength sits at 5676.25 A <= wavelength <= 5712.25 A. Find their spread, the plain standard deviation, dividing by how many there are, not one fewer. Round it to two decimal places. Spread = 0.37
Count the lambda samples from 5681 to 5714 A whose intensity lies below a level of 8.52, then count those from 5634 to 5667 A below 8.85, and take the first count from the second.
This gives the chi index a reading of 22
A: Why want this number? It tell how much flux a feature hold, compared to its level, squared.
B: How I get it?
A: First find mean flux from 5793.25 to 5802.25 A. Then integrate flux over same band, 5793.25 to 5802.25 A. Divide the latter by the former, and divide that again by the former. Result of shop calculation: 1.10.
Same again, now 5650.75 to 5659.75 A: 1.08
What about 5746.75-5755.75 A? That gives 1.05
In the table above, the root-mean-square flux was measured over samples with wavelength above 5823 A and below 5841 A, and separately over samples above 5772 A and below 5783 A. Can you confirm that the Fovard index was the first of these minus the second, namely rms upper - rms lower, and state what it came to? -1.2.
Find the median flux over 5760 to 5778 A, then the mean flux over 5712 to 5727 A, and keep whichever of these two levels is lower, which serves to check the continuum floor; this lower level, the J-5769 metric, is 8.77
